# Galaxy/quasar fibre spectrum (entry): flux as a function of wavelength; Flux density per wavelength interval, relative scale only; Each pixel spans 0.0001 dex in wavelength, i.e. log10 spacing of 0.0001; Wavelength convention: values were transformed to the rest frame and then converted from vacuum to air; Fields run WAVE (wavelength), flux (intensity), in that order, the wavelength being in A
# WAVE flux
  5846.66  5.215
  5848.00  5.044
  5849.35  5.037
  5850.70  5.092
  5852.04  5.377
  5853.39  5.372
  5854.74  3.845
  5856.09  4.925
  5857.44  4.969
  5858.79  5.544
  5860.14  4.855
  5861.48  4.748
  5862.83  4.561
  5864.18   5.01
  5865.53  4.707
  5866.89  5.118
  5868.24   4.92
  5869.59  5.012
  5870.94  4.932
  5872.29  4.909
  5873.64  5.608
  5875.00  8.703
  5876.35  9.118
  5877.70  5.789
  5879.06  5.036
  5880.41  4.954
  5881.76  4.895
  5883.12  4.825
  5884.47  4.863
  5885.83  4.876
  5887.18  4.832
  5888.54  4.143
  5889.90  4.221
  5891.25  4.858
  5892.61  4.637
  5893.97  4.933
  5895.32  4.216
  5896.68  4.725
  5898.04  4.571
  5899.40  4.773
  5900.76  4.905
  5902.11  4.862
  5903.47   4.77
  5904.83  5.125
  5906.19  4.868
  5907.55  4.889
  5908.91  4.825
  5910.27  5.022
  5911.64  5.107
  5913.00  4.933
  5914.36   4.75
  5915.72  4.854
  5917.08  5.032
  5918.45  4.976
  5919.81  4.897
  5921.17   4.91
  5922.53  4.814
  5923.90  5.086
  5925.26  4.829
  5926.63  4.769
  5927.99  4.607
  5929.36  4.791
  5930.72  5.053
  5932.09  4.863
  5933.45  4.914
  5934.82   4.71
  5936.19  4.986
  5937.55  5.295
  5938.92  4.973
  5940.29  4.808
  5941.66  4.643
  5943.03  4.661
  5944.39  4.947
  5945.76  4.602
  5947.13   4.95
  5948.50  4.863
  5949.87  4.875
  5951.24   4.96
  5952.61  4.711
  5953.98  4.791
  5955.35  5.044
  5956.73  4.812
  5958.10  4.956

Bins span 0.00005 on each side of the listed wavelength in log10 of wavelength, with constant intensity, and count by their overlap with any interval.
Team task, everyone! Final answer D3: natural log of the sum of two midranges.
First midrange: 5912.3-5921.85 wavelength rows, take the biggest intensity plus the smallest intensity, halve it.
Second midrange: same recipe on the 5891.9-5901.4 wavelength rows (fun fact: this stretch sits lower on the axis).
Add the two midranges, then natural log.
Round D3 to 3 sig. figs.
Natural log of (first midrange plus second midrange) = 2.25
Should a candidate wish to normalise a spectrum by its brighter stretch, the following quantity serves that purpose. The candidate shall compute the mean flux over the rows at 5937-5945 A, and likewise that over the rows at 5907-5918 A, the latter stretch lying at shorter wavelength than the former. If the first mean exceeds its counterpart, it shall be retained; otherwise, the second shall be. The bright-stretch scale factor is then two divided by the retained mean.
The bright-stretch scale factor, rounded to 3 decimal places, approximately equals 0.406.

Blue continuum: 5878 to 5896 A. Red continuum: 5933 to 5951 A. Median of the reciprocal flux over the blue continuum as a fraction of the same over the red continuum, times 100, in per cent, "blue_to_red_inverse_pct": 100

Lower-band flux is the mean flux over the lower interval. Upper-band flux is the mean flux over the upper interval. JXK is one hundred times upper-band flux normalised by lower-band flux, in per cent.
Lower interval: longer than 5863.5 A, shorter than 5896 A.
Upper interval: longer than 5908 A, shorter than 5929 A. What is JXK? 94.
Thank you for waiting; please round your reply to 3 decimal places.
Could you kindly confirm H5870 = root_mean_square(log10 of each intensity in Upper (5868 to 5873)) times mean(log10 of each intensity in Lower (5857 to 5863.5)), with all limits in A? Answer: 0.481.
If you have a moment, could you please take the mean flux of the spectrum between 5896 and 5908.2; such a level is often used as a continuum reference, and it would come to 4.83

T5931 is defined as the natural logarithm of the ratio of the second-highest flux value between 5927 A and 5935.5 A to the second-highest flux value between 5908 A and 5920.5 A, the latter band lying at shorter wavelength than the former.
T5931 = -0.02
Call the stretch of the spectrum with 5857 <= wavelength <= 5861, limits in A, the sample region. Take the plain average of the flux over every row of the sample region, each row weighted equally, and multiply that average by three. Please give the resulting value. 15.37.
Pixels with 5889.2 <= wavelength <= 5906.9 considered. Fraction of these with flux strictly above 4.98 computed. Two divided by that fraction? 26.0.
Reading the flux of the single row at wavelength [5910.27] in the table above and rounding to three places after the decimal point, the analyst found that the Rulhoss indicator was 5.022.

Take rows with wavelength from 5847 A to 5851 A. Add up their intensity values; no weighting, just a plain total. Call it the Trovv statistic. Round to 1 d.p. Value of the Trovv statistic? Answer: 15.2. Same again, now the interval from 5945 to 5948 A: 9.6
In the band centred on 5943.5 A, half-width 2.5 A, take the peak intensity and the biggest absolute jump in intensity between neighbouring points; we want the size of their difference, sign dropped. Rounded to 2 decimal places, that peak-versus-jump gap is 4.60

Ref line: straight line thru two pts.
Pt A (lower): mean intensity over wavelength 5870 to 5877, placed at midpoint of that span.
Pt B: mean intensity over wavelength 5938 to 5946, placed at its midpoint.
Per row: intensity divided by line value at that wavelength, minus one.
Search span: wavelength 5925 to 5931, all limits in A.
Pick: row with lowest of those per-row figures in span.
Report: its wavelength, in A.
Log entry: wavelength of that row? 5927.99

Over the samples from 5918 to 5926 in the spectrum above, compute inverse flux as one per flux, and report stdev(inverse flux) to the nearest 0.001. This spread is 0.004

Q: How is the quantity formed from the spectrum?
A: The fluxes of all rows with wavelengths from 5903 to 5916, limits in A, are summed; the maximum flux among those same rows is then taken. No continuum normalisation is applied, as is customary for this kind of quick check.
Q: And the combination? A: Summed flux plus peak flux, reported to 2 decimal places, 54.27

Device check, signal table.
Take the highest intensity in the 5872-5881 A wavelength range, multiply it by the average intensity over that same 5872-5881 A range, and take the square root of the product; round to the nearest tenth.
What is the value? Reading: 7.6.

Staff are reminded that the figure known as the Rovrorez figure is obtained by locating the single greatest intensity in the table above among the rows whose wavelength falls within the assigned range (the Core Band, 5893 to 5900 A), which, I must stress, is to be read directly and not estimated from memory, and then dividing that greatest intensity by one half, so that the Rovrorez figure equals 9.9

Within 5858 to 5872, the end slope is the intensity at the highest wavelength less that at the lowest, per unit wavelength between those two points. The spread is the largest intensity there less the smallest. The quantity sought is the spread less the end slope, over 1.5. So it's 0.69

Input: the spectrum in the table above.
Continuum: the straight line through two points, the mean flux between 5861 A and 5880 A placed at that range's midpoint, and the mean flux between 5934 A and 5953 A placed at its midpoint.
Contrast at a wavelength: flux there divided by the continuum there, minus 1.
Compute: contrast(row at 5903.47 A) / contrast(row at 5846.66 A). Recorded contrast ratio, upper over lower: 0.9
